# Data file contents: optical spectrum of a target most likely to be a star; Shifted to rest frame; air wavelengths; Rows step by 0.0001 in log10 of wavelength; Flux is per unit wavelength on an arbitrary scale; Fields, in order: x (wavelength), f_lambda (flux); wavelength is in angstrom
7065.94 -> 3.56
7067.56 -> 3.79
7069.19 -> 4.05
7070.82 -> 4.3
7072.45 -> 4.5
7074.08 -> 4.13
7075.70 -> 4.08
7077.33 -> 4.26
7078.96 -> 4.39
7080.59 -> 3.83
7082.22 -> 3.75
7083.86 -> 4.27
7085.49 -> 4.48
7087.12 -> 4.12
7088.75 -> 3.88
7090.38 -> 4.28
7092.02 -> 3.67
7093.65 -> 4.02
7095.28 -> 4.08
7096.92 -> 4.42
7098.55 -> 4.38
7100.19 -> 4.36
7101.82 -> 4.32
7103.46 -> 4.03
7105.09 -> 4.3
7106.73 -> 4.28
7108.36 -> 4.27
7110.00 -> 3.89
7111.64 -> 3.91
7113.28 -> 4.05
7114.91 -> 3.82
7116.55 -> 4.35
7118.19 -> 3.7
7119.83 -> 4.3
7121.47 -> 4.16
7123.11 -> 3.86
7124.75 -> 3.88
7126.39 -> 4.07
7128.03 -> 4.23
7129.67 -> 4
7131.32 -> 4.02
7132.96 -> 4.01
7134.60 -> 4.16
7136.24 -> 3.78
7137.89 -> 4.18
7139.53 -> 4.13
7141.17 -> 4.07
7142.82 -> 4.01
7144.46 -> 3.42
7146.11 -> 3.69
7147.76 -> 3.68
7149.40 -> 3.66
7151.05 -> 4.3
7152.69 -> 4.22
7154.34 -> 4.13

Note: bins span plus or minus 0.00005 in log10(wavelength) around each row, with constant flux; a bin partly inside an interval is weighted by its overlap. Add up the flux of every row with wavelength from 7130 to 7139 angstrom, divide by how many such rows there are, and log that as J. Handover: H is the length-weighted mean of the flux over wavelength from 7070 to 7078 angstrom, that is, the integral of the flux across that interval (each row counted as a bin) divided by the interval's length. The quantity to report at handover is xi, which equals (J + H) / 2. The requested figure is 4.14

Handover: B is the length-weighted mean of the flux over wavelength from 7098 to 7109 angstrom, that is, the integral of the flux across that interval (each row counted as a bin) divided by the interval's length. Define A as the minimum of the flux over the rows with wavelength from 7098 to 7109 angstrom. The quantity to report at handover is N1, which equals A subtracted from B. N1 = 0.25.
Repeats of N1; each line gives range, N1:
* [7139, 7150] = 0.38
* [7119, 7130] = 0.22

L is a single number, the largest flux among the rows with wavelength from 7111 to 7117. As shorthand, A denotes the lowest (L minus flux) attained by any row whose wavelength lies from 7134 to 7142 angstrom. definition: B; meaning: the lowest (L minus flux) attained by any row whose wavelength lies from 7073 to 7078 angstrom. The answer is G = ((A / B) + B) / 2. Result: 1.0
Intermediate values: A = 0.17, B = 0.090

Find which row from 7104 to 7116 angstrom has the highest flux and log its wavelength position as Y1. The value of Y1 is 7105.09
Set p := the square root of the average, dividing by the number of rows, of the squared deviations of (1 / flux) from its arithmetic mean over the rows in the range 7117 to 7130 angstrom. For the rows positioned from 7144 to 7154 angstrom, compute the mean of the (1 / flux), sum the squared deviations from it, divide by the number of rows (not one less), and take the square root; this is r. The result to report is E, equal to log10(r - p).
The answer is -2.03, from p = 0.0120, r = 0.0213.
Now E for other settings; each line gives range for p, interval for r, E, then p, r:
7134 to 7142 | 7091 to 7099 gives -2.13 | 0.0093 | 0.0167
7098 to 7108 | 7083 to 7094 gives -2.06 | 0.0066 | 0.0154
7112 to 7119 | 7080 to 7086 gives -2.56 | 0.0154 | 0.0181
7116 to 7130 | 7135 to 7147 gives -2.30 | 0.0128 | 0.0178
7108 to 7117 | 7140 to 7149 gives -2.29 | 0.0119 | 0.0170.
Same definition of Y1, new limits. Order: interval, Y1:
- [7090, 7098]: 7096.92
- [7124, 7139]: 7128.03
